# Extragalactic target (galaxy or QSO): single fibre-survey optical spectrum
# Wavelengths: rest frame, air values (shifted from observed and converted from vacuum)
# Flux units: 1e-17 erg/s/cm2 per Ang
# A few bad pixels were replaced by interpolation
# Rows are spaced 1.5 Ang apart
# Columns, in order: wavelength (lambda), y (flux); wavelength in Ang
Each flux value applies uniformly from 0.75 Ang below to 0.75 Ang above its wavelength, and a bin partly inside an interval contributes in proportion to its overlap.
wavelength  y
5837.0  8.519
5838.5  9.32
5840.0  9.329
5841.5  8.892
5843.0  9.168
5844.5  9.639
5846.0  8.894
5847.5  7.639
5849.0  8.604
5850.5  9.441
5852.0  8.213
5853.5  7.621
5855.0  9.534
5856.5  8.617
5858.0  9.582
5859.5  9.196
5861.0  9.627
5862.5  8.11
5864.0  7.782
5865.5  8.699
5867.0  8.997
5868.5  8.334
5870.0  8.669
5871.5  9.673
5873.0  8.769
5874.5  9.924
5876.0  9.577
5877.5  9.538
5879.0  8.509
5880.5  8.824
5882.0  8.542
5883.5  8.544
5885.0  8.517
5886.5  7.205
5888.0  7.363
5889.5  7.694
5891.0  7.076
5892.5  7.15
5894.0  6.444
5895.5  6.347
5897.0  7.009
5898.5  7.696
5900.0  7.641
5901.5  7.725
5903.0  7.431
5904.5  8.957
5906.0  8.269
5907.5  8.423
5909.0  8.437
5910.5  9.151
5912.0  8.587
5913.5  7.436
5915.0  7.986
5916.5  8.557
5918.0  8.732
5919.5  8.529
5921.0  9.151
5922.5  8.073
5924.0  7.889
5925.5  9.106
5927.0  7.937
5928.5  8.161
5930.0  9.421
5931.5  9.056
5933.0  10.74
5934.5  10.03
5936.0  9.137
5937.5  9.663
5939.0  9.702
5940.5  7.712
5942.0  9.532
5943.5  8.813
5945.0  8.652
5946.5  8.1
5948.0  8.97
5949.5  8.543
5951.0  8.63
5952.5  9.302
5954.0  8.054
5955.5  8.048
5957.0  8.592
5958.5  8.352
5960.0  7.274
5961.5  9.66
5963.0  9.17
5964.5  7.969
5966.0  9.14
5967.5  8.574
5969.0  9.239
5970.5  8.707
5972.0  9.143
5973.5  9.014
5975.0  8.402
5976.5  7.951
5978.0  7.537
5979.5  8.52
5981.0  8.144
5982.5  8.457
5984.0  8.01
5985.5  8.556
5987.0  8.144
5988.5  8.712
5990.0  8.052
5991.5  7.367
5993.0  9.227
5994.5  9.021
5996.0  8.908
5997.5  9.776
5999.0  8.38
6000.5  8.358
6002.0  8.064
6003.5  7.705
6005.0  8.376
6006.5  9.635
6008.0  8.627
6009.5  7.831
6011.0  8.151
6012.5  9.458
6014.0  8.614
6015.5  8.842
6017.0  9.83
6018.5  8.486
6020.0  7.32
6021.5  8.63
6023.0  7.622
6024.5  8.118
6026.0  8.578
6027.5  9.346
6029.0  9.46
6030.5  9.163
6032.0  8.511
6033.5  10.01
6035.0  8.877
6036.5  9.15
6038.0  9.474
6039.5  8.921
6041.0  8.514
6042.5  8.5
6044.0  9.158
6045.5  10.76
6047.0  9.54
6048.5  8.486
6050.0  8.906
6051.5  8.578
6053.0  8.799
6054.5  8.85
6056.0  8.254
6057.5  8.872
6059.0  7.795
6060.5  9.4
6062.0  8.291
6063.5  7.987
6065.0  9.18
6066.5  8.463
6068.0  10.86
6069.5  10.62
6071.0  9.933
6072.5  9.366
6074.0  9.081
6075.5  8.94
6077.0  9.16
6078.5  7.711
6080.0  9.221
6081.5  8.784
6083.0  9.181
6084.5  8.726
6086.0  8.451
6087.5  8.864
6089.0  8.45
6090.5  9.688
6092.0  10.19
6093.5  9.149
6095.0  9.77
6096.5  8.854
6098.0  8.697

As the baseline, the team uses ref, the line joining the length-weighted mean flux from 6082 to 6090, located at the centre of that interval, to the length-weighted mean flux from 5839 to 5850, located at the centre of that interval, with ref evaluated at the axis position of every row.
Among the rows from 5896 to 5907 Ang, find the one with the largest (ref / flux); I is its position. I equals 5897.0 Ang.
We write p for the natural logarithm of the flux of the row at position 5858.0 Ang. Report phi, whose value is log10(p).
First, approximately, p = 2.26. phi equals 0.354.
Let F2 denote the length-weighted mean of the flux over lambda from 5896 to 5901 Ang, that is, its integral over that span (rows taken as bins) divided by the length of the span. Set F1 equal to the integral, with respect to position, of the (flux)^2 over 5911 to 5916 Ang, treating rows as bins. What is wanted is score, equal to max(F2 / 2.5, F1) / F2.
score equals 44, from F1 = 328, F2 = 7.41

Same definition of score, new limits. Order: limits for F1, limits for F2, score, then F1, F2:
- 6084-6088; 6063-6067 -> 35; 301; 8.58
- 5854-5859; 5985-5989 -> 50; 421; 8.45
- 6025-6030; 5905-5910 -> 49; 413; 8.44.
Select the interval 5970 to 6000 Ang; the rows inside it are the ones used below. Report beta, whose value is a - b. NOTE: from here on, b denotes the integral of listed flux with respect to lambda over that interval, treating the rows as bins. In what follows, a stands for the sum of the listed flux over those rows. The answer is -85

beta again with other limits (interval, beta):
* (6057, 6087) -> -90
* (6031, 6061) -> -90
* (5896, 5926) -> -82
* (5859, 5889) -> -87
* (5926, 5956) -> -89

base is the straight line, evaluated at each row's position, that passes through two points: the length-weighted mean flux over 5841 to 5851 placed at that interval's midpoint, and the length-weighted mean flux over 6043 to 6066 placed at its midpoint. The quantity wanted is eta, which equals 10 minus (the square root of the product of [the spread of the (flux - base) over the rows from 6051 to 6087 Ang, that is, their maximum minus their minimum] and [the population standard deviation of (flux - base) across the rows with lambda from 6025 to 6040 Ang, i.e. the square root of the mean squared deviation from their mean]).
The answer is 8.84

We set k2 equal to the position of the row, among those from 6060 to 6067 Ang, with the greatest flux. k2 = 6060.5 Ang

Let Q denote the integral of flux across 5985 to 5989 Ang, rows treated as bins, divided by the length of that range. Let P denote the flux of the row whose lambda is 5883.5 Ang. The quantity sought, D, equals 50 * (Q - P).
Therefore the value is -5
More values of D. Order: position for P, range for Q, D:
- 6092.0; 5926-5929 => -103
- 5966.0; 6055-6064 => -34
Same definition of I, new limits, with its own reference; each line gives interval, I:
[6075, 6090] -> 6078.5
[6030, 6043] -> 6042.5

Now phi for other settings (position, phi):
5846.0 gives 0.340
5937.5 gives 0.356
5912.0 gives 0.332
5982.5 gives 0.329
